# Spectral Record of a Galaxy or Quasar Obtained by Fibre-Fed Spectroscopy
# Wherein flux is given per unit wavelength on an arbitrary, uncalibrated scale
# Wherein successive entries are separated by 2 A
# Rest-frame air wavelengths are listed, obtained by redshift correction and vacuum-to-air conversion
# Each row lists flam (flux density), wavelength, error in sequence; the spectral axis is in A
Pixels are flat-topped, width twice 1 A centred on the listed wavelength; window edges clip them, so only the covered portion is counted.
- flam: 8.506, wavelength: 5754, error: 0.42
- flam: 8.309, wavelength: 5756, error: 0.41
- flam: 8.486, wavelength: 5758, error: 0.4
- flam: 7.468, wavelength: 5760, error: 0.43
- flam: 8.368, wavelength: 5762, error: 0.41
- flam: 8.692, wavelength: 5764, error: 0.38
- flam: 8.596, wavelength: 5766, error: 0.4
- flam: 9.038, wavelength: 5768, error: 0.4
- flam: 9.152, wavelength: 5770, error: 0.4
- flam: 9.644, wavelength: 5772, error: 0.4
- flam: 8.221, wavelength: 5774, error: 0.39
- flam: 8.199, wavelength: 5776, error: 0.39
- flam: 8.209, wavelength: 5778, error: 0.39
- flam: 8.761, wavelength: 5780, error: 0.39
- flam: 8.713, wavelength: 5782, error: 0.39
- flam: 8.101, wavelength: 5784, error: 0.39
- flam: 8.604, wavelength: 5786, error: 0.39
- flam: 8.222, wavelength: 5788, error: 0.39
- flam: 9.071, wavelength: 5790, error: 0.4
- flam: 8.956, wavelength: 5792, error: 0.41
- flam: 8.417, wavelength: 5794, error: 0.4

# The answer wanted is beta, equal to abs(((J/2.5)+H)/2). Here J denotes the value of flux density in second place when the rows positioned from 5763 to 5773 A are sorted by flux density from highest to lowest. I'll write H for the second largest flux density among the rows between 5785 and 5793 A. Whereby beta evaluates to 6.31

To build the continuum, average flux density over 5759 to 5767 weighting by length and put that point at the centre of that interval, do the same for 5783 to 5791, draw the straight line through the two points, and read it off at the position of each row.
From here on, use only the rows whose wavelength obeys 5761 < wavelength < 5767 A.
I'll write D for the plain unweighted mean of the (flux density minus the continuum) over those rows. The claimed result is 0.3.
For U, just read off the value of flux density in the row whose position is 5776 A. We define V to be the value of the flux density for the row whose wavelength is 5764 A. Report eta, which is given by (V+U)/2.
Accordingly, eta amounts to 8.45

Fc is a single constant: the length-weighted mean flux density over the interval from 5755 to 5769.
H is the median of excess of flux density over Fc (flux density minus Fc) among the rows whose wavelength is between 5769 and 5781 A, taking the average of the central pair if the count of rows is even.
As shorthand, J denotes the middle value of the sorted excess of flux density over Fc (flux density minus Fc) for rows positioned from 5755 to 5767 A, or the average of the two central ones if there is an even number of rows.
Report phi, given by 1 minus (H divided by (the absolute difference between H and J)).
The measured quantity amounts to -0.1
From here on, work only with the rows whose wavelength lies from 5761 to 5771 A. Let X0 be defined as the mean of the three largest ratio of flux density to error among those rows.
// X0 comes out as 22.8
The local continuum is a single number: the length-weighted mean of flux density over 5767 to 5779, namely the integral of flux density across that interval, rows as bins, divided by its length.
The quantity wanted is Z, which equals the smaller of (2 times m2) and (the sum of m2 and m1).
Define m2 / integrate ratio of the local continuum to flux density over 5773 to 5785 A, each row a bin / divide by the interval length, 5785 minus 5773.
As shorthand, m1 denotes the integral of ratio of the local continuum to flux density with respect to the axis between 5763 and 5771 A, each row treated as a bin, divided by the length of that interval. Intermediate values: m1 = 0.99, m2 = 1.05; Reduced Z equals 2.03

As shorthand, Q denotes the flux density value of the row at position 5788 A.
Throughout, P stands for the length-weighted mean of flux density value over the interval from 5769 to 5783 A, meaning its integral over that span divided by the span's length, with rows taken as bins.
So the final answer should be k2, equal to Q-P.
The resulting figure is -0.5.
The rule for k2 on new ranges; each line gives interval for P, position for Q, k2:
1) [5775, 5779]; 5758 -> 0.3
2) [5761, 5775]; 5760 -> -1.3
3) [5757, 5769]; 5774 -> -0.2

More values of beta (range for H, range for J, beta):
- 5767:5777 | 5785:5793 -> 6.37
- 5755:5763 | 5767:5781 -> 6.01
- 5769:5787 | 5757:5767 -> 6.30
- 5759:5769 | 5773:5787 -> 6.09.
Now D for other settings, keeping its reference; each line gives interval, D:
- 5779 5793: 0.1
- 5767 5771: 0.8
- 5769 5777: 0.4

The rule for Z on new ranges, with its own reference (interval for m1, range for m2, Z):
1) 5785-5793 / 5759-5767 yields 2.06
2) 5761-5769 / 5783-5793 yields 2.03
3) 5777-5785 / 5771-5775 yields 1.97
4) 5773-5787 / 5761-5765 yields 2.05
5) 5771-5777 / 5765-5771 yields 1.96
